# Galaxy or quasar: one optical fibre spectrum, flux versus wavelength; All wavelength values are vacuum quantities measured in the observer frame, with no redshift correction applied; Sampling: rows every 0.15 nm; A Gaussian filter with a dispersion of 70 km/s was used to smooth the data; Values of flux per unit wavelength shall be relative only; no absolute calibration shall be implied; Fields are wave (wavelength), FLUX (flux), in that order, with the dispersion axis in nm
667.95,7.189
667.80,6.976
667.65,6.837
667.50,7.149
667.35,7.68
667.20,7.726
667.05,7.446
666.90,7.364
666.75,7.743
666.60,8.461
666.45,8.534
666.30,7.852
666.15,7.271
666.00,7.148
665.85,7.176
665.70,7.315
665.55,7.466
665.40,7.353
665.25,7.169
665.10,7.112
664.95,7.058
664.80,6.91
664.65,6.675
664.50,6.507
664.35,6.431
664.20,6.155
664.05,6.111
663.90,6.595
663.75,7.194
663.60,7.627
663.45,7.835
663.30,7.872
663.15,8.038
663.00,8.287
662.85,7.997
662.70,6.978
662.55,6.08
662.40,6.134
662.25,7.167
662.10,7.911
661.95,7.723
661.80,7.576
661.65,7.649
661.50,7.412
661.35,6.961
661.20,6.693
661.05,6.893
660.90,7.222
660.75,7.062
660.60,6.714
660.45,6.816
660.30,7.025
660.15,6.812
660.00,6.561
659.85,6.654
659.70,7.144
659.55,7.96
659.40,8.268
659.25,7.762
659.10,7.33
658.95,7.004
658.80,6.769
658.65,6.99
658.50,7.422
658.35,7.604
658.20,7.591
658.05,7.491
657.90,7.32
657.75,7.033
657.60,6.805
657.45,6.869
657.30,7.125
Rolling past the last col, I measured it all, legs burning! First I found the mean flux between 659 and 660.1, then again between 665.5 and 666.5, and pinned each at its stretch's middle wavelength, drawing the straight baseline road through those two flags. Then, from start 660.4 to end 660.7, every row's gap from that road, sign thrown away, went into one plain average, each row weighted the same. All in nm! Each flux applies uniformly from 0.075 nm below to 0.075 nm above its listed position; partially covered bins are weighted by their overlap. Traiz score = 0.6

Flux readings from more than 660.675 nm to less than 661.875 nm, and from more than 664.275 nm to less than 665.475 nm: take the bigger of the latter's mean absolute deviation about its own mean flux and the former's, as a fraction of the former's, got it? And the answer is 1.00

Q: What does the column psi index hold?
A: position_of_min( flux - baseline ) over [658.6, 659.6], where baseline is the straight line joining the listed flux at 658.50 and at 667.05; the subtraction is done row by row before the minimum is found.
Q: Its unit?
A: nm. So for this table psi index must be 658.80 nm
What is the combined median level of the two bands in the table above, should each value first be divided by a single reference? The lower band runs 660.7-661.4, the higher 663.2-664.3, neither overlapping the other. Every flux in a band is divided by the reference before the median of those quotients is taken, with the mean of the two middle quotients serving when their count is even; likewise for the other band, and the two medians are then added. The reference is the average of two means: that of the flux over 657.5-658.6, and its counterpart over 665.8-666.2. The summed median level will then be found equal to 1.95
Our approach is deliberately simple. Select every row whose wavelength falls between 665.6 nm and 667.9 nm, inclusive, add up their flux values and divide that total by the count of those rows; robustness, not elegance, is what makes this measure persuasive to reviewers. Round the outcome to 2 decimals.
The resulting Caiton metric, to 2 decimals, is 7.51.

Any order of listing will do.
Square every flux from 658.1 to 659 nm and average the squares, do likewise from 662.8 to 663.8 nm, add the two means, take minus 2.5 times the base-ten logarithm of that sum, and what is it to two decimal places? -5.14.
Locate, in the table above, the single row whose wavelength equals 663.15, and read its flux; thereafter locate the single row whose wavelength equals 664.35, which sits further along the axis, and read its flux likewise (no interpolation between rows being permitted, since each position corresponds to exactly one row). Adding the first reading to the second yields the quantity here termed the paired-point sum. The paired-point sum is 14.5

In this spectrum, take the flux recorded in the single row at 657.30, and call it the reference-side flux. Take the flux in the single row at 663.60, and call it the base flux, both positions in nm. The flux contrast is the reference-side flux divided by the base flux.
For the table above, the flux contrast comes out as 0.93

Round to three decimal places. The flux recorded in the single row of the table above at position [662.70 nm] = 6.978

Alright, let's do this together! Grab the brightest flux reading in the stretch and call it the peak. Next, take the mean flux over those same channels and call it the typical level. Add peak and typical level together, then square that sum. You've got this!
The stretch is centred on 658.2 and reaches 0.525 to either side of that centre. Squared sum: 224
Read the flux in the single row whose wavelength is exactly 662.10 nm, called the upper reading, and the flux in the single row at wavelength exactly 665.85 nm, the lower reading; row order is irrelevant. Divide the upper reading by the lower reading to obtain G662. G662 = 1.10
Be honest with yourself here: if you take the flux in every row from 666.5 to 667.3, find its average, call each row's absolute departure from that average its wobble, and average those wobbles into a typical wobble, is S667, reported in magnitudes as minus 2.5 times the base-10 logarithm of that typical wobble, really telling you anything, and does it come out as 1.36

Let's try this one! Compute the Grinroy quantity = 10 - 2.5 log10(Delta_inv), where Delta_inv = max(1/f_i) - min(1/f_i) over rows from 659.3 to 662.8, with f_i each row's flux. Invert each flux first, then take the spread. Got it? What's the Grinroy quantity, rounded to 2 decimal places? 13.40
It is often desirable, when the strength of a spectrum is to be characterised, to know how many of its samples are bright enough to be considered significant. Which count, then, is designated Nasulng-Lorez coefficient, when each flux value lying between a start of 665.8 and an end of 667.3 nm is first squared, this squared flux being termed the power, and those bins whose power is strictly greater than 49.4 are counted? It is 10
